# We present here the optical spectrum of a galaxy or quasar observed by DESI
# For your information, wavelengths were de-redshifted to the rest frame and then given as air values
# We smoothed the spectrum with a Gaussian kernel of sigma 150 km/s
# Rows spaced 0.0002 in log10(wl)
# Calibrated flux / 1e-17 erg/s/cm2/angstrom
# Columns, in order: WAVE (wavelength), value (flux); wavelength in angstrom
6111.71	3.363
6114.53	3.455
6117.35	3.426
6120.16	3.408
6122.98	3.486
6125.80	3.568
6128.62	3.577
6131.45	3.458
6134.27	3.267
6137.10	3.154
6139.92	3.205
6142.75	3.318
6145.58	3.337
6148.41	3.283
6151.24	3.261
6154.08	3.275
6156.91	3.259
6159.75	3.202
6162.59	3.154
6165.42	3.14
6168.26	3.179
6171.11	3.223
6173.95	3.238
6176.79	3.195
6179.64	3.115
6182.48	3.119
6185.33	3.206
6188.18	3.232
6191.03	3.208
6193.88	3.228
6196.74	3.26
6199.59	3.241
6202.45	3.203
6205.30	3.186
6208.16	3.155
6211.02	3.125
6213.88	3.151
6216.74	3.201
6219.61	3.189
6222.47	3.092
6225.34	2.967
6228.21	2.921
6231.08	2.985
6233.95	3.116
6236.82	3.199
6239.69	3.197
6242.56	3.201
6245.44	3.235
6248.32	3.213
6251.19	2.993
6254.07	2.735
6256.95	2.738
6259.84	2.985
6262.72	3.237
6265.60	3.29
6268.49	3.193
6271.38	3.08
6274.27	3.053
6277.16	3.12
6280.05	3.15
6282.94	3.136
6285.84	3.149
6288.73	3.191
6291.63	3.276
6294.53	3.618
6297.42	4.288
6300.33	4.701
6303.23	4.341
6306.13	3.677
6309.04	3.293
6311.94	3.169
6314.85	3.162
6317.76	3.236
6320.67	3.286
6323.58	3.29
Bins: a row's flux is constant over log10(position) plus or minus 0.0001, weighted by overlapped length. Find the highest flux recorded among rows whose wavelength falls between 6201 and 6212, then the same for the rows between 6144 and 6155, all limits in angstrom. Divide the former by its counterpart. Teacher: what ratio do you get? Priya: 0.96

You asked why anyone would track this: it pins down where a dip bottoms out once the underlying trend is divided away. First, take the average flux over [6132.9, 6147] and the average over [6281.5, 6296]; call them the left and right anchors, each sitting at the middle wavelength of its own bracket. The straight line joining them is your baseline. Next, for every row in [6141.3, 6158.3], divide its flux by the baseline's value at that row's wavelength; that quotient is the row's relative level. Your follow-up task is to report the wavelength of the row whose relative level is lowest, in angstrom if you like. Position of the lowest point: 6156.91 angstrom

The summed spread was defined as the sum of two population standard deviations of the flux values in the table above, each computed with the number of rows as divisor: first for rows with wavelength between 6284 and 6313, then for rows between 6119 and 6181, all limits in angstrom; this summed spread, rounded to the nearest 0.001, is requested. 0.674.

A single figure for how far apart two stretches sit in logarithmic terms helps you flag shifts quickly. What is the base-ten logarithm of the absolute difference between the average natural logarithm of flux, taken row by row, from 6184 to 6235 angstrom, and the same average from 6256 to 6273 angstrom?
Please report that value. -1.7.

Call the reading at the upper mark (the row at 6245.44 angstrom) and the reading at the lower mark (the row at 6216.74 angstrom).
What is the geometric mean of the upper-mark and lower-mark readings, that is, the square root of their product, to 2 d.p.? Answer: 3.22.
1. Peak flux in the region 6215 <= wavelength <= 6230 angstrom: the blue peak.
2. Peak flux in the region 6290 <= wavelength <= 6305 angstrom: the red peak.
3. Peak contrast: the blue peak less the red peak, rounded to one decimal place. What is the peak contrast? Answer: -1.5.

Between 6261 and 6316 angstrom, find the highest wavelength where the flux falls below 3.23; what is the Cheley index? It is 6314.85 angstrom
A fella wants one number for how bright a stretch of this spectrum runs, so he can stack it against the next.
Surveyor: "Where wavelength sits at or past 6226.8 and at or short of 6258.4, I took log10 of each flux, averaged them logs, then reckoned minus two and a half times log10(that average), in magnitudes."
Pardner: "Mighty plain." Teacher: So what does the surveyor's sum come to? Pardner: 0.79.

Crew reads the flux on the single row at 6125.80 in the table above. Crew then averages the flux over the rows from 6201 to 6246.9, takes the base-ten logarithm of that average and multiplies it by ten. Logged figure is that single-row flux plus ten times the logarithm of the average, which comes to 8.53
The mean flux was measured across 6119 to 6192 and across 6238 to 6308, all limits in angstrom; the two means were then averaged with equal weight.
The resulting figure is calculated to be 3.30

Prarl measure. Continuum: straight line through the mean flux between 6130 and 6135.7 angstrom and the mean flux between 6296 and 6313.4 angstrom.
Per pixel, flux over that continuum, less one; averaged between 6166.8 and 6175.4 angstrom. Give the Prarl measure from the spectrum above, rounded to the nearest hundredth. -0.08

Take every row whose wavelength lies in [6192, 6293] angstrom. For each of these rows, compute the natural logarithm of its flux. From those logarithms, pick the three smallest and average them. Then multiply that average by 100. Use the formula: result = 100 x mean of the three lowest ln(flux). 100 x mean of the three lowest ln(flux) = 103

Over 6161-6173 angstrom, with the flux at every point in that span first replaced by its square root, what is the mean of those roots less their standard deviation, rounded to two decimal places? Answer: 1.77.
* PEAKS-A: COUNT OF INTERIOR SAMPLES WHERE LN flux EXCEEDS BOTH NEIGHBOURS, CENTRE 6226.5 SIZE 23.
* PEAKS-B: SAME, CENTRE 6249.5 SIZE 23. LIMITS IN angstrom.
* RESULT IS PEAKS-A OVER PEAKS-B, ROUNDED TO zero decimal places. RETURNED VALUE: 0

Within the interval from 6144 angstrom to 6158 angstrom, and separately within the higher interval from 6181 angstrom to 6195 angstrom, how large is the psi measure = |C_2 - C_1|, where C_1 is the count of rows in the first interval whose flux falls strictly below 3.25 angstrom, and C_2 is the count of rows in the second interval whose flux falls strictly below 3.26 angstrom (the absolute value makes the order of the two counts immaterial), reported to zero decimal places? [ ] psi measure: 5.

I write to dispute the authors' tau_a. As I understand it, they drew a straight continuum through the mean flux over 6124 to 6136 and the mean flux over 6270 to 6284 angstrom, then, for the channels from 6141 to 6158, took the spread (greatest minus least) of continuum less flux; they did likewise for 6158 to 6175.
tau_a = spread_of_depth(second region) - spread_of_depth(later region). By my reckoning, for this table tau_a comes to -0.1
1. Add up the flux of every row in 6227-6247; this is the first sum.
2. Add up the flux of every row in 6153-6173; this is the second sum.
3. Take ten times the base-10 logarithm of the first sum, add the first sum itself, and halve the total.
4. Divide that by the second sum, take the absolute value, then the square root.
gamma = 0.886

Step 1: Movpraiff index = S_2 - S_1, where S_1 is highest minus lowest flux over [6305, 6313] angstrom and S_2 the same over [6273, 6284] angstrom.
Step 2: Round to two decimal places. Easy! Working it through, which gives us -0.41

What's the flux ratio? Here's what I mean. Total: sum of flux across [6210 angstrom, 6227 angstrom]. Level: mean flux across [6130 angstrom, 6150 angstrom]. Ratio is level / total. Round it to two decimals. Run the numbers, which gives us 0.18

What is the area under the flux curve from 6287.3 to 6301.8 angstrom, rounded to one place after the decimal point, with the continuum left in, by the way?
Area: 55.3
